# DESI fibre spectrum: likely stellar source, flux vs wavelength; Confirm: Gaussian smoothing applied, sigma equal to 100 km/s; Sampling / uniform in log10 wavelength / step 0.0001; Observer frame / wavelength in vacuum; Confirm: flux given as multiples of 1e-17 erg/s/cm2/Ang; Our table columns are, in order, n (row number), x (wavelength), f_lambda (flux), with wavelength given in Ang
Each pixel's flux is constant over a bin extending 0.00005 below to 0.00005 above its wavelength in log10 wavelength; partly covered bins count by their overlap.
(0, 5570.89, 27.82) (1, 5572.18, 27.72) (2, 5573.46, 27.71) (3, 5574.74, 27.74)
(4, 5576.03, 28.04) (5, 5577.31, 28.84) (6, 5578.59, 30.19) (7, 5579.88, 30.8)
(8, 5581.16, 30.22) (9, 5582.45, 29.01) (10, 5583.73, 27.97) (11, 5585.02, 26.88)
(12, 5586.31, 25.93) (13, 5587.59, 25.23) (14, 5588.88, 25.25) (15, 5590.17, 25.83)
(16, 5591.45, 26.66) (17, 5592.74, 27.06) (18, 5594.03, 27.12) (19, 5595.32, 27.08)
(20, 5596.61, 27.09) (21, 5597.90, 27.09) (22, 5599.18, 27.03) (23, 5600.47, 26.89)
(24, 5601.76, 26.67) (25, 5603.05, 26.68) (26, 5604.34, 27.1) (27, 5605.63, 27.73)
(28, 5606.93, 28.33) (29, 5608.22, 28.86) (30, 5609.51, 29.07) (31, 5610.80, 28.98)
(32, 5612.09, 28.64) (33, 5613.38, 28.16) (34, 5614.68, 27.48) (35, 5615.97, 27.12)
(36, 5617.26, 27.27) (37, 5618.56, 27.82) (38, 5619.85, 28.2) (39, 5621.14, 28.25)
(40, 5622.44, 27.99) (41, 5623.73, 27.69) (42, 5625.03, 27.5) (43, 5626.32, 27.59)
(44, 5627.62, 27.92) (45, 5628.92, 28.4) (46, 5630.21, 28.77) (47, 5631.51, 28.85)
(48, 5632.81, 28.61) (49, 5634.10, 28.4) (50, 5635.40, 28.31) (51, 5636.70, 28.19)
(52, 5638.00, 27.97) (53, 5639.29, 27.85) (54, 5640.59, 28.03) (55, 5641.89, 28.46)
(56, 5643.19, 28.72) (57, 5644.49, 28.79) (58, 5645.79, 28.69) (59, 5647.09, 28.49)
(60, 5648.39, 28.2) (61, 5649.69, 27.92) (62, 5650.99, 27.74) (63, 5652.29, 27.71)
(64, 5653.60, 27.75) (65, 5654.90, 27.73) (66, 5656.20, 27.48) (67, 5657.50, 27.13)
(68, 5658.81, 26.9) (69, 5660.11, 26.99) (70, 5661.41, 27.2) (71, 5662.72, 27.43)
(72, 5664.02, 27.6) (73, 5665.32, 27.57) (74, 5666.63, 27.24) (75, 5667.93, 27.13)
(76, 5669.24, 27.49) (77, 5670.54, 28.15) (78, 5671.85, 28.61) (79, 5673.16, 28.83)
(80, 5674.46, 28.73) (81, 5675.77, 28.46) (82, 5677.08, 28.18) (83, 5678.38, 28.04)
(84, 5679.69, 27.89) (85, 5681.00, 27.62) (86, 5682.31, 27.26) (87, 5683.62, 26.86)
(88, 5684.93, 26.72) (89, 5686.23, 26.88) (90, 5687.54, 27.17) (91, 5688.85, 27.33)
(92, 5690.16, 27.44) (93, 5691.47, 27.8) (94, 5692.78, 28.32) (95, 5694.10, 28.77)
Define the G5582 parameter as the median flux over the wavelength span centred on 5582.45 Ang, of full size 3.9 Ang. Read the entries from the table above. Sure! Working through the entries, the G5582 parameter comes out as 29.0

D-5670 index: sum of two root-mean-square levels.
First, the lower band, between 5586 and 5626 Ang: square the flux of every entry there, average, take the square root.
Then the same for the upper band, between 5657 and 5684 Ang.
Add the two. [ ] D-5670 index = 55.1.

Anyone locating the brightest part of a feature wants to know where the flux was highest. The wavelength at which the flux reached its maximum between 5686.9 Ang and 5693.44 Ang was 5692.78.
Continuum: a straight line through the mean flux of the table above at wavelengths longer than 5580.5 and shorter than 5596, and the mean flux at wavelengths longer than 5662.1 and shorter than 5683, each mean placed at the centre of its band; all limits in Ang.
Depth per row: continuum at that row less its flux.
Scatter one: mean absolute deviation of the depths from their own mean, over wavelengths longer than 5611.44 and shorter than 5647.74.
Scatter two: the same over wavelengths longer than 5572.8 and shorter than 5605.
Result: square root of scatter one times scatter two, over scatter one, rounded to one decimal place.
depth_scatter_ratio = 1.8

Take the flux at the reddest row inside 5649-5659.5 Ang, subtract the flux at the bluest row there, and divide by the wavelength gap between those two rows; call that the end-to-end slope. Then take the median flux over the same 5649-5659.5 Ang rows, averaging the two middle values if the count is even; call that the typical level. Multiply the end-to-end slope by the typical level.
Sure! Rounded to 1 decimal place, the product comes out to -3.1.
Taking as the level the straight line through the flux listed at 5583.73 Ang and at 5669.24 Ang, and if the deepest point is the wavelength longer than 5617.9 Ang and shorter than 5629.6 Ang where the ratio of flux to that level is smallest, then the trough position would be 5625.03 Ang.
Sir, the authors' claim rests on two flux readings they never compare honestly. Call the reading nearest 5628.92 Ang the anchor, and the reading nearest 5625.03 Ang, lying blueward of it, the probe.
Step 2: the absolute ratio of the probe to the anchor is 0.97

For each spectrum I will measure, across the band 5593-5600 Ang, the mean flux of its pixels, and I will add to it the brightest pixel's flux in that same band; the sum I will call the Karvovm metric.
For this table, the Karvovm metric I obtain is 54.2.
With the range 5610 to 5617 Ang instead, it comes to 57.1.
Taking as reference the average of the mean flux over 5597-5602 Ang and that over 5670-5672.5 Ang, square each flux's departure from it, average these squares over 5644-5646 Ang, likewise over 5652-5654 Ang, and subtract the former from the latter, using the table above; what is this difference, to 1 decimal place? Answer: -1.2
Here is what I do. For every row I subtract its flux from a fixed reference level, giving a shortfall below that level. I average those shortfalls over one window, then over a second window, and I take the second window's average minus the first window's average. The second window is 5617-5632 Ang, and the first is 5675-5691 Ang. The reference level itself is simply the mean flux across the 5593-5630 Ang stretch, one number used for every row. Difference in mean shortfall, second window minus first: -0.53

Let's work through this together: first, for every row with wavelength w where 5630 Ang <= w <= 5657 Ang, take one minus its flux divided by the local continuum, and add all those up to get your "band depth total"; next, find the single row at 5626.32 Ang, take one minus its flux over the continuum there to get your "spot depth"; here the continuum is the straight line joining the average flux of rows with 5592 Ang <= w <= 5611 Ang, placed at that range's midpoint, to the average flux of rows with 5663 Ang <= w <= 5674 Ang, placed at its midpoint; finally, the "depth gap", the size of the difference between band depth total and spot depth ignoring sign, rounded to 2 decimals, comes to 0.39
